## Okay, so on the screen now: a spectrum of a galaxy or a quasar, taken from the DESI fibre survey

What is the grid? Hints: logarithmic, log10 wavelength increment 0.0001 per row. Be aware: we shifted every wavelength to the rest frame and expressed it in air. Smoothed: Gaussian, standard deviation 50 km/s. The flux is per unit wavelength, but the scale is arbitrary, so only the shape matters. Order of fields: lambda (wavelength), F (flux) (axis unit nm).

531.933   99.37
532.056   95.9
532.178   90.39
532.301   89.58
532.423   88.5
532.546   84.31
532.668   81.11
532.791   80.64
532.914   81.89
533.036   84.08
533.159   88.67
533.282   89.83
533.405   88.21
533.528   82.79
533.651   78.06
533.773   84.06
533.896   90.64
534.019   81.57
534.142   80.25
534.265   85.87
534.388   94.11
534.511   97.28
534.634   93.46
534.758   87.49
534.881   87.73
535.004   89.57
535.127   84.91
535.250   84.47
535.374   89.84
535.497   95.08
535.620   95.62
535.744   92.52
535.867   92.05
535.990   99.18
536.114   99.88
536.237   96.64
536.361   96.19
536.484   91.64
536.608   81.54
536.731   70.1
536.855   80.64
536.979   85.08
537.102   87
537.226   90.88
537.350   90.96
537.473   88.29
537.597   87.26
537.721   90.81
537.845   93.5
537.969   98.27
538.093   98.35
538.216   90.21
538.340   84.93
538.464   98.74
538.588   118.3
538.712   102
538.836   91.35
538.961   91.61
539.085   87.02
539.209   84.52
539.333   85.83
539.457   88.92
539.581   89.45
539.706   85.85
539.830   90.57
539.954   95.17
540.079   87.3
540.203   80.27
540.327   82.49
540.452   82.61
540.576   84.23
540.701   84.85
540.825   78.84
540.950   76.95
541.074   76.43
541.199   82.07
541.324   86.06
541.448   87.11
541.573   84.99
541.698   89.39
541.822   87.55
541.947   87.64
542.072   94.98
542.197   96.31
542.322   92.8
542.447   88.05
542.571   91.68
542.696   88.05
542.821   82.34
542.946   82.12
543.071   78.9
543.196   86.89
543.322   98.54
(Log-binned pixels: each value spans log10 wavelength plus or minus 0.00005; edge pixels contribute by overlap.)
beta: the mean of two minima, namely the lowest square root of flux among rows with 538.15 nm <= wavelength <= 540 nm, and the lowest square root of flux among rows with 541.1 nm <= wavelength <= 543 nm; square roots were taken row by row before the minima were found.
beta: 9.13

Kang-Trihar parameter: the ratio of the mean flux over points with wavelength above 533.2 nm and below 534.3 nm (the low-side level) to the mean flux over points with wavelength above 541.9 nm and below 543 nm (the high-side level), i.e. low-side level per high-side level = 0.95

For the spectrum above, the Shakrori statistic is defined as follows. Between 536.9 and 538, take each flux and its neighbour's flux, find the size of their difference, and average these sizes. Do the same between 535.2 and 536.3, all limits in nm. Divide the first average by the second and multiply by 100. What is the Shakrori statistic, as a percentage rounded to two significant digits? 80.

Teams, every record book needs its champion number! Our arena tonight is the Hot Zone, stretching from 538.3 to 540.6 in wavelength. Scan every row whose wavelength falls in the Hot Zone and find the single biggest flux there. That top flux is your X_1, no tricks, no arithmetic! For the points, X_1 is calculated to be 118.3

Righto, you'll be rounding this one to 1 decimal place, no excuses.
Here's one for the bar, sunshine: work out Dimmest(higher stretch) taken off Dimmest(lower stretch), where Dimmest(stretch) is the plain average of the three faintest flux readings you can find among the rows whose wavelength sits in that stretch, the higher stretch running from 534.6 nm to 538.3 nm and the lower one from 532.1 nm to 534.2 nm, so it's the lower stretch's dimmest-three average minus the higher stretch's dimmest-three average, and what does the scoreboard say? 2.2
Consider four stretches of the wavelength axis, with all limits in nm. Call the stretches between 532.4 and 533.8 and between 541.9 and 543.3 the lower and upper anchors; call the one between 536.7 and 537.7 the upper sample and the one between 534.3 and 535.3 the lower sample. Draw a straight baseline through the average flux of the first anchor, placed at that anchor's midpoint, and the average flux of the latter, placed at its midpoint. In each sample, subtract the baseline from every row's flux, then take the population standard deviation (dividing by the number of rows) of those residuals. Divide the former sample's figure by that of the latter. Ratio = 1.4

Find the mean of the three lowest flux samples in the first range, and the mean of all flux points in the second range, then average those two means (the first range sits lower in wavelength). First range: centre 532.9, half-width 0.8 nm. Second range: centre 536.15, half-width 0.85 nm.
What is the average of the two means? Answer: 85.2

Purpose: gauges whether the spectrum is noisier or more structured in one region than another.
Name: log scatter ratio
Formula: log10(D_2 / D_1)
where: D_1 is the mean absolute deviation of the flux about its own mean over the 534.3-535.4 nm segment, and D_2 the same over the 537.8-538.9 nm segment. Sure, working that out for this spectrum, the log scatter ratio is 0.28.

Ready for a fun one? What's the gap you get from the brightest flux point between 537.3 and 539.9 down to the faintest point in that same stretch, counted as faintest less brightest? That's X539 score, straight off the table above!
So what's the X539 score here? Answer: -33.8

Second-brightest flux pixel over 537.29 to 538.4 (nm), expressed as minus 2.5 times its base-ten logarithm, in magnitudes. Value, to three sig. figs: -4.98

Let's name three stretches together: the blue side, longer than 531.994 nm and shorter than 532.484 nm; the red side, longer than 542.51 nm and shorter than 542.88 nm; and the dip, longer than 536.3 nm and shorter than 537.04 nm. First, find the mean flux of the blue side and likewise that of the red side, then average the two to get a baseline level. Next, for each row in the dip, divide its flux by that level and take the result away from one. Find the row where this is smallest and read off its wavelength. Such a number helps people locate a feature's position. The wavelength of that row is 536.361 nm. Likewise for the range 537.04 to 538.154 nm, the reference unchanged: 538.093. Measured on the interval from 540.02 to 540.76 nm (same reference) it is 540.079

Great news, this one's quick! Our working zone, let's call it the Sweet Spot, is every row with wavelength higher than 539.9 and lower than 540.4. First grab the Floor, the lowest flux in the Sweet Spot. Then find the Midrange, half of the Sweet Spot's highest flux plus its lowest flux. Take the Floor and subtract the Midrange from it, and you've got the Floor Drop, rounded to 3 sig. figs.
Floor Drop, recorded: -7.45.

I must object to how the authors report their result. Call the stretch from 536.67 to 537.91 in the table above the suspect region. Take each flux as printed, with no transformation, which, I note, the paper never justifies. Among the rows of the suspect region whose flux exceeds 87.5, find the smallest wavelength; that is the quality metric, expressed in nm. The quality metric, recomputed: 537.226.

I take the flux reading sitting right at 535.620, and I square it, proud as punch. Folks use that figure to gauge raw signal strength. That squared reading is 9143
